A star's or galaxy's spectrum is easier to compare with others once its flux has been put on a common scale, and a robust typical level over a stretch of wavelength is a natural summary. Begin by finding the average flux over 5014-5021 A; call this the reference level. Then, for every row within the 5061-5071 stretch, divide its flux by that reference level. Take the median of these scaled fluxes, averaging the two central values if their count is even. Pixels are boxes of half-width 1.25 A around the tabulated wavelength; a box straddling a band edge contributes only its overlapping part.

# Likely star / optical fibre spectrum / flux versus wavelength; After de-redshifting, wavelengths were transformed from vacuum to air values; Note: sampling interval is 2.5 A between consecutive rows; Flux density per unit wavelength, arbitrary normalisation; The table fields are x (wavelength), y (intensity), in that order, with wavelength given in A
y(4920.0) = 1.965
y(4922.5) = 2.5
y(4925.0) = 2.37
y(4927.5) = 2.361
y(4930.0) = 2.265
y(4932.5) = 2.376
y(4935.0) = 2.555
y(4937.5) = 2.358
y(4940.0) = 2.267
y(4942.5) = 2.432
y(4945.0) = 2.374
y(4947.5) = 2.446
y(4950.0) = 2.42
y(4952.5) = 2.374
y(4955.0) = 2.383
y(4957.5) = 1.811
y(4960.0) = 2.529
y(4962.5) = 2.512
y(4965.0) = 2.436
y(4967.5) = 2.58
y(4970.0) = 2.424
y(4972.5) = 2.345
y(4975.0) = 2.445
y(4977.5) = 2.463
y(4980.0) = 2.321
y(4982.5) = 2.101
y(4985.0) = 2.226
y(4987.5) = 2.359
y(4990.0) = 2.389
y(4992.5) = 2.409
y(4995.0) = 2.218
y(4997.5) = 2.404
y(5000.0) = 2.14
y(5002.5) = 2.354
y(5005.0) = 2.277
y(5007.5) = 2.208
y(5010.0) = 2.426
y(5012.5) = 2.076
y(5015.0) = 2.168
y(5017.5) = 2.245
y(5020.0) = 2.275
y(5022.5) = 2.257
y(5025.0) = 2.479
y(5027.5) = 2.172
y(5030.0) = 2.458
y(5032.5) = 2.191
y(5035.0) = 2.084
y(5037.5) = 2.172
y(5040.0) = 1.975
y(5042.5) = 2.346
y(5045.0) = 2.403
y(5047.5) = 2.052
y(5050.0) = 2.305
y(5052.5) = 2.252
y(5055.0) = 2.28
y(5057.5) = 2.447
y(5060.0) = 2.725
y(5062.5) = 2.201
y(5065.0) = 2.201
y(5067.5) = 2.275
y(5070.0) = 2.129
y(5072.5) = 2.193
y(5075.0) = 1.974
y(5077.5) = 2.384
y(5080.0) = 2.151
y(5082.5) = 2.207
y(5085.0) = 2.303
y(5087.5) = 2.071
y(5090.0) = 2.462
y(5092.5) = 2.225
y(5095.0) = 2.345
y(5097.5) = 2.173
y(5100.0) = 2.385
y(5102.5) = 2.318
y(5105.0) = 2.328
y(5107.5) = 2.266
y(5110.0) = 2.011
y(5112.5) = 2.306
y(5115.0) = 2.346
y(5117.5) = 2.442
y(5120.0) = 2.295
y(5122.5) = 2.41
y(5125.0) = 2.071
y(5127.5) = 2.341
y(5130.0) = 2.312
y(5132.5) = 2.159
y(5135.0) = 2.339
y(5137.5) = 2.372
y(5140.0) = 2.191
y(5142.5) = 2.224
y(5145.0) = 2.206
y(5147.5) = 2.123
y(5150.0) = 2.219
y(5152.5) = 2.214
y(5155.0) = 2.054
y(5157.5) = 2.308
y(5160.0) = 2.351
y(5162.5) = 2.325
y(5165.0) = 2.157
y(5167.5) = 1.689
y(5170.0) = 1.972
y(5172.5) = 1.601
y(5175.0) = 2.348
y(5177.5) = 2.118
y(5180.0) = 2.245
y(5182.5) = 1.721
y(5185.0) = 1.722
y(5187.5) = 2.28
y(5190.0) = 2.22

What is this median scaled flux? 0.99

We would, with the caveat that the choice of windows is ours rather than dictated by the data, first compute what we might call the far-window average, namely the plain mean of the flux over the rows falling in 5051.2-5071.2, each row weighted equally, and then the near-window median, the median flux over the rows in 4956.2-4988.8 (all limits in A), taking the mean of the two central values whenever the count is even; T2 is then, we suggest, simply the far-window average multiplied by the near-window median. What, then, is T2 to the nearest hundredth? 5.61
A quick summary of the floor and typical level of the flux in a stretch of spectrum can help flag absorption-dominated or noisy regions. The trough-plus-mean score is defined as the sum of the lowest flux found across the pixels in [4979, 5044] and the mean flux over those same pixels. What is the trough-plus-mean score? 4.23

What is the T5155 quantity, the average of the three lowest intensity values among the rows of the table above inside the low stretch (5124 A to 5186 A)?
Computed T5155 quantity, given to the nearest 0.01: 1.67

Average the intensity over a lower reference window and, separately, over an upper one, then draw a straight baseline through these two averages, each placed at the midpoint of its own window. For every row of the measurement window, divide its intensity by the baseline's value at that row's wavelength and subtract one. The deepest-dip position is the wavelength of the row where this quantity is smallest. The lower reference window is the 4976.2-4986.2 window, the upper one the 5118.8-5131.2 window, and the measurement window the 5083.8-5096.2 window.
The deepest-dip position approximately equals 5087.5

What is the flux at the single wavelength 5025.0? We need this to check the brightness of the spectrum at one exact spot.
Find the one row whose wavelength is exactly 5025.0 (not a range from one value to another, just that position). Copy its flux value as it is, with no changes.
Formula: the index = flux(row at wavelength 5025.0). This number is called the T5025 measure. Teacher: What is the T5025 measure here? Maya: 2.479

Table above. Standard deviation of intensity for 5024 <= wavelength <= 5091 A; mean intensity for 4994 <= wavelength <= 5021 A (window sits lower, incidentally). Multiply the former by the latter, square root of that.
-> 0.62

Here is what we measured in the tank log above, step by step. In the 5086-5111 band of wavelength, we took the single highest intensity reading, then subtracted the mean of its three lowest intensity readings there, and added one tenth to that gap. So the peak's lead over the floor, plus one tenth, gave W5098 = 0.48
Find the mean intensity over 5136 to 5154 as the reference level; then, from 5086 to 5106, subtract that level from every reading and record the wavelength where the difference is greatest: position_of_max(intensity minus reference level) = 5090.0 A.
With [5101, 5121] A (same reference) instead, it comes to 5117.5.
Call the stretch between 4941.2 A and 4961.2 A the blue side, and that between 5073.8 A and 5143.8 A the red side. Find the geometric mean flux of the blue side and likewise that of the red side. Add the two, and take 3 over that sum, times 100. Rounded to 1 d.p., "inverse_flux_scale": 65.3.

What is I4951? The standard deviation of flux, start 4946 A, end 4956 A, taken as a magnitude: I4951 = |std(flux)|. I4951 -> 0.03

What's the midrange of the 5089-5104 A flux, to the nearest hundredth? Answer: 2.32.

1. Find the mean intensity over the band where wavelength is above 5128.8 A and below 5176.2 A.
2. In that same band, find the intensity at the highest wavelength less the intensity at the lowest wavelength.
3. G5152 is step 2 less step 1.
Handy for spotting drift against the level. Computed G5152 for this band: -2.13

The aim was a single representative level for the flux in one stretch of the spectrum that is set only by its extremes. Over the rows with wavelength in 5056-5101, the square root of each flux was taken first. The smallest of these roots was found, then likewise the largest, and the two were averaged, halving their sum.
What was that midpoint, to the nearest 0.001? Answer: 1.528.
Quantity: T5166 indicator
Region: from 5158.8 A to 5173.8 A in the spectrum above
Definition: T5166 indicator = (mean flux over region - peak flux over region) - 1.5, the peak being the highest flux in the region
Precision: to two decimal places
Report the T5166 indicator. -1.84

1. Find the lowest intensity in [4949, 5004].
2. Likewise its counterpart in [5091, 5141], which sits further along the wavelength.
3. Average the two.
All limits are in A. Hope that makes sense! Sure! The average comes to 1.91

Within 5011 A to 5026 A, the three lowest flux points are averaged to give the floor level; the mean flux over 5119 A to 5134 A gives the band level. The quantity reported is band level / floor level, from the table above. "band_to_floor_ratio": 1.05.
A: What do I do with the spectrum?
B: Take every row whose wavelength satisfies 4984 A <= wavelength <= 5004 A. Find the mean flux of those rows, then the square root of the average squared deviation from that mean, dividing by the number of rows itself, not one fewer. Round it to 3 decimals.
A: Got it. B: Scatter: 0.096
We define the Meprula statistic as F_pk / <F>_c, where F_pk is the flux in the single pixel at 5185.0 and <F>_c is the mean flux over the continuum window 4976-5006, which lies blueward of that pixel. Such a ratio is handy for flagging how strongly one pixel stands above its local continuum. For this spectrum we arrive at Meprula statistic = 0.75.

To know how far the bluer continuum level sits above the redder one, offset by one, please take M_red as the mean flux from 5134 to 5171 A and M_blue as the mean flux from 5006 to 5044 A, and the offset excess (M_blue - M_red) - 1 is -0.95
